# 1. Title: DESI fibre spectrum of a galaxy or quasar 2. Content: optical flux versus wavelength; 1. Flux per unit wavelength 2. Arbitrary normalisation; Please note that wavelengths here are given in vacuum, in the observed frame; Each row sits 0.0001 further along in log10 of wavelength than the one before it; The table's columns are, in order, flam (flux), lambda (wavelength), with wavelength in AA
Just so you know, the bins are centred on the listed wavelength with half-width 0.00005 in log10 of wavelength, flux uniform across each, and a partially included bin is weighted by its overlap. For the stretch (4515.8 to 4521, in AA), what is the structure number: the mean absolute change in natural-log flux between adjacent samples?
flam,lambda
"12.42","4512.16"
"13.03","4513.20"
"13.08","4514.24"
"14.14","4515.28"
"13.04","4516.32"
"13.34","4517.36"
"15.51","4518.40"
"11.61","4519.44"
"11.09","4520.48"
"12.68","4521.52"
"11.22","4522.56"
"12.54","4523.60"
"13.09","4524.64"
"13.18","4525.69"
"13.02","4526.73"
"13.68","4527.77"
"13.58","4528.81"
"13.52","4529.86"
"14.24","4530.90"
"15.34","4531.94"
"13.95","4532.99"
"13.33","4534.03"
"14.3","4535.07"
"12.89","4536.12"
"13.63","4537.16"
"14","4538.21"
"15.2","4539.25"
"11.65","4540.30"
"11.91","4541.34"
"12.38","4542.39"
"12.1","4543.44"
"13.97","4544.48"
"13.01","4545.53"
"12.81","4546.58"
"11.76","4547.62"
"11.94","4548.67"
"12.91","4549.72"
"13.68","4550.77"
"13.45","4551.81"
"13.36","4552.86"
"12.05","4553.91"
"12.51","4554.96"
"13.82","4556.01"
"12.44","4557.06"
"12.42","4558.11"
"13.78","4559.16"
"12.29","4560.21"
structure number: 0.13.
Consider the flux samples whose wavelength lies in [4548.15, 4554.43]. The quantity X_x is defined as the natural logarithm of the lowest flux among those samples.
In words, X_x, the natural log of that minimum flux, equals 2.48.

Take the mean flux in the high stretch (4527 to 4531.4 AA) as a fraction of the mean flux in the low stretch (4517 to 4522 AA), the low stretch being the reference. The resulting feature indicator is 1.07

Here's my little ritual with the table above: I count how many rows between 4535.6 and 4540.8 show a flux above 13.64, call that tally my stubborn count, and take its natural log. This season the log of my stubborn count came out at 0.7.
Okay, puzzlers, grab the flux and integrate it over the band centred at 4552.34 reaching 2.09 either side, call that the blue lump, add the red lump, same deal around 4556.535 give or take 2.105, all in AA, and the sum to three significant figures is 109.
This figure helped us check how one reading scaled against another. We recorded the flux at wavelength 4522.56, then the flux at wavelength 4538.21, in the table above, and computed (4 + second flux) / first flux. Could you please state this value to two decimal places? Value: 1.60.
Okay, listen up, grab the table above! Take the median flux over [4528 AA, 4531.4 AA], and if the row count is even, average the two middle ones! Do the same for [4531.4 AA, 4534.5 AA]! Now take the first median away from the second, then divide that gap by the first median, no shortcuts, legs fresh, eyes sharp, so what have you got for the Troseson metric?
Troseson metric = 0.03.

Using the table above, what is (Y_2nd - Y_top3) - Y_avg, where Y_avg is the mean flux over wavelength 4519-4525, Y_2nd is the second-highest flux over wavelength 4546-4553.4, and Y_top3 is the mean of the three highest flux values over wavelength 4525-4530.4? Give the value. -12.2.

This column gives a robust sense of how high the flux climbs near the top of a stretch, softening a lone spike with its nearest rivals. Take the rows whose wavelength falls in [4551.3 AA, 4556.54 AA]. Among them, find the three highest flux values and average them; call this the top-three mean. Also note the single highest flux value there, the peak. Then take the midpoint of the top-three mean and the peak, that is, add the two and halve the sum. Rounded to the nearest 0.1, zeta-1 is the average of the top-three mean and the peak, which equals 13.7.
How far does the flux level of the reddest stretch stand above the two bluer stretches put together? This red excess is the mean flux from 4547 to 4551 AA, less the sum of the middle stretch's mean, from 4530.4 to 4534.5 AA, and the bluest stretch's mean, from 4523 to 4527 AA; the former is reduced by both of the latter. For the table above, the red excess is -14.6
